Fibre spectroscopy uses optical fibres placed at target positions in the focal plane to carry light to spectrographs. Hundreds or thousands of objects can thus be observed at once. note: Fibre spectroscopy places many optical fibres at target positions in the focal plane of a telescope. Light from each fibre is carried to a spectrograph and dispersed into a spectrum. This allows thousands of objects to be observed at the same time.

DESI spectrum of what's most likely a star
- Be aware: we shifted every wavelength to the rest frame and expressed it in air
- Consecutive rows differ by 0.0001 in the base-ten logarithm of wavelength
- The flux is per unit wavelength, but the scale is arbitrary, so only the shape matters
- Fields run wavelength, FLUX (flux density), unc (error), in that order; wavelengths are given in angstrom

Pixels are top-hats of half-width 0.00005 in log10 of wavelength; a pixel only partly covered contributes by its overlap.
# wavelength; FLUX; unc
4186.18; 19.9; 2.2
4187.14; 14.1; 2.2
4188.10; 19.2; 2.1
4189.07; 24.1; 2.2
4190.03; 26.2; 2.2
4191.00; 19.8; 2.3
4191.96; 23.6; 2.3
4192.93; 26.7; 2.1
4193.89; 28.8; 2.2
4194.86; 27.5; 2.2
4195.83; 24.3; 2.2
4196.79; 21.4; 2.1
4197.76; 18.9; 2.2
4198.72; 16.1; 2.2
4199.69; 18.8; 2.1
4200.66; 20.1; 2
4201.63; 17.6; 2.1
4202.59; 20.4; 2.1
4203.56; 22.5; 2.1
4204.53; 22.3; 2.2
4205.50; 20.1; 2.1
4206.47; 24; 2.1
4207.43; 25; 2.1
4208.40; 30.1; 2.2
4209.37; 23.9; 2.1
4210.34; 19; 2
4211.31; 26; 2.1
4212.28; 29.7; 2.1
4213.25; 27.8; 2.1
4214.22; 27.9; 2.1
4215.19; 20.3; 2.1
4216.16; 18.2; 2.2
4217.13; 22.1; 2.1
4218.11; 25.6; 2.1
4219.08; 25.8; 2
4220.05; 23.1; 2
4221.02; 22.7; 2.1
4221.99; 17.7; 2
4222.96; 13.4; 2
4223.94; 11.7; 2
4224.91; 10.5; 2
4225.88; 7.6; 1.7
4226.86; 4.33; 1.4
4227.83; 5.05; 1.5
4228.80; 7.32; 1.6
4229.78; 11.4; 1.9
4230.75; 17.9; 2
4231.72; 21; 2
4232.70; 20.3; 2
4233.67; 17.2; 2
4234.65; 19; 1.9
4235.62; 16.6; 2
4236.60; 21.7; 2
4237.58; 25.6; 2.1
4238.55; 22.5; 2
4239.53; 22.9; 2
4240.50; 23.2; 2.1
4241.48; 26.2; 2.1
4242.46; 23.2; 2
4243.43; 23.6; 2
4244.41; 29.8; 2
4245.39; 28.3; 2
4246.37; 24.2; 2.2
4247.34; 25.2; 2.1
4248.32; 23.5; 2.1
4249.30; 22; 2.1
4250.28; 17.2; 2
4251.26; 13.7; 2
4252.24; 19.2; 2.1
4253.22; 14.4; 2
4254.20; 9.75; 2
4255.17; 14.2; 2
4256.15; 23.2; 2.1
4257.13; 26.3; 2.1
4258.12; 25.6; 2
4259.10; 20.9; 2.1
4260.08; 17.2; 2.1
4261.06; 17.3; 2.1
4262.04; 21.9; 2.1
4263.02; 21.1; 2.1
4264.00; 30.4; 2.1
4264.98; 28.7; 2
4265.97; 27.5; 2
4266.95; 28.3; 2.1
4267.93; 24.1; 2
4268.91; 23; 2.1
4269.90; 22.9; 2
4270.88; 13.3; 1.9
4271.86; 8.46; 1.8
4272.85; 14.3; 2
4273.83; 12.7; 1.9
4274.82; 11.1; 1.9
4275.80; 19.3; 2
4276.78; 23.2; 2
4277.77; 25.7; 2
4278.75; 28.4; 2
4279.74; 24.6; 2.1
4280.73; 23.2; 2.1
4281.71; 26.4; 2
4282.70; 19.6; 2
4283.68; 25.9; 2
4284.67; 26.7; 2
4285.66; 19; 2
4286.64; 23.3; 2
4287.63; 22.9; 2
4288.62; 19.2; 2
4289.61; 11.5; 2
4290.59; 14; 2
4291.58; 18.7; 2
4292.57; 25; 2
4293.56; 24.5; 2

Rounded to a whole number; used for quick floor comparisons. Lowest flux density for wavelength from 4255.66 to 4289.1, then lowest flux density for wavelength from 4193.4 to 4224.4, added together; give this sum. 20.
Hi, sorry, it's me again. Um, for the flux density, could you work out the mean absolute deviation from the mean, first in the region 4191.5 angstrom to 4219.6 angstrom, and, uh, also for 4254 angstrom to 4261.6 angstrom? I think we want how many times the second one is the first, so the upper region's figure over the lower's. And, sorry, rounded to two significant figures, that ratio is 1.4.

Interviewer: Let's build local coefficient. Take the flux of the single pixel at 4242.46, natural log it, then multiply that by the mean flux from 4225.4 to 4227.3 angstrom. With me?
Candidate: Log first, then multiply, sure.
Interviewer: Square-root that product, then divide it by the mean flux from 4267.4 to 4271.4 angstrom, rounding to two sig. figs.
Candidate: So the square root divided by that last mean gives 0.21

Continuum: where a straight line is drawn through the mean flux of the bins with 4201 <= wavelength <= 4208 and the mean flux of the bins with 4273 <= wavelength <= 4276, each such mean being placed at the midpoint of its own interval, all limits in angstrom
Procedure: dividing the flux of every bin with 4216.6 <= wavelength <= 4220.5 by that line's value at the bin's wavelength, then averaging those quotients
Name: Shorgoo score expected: 1.19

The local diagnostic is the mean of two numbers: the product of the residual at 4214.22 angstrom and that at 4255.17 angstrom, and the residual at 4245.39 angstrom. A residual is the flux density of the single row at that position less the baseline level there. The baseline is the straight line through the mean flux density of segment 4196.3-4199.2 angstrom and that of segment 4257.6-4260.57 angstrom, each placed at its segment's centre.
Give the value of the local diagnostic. -25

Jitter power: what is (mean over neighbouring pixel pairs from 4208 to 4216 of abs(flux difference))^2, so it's 20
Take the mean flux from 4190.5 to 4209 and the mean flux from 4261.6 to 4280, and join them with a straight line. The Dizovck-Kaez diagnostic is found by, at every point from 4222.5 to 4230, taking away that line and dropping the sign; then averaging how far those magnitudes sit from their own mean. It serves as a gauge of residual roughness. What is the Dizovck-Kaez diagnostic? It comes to 2.8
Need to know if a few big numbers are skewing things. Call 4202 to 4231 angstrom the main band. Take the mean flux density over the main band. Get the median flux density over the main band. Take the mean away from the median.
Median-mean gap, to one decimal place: 1.8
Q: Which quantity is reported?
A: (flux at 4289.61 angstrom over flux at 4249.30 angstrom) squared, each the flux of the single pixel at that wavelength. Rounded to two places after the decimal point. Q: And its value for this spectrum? 0.27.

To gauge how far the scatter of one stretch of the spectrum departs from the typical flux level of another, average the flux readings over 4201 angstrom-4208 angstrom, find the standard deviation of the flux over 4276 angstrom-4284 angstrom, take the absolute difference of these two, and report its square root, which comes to 4.4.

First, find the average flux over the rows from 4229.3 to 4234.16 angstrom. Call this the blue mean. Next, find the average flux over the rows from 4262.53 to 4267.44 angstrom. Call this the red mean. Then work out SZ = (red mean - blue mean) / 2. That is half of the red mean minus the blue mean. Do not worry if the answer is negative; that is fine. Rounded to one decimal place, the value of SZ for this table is 4.8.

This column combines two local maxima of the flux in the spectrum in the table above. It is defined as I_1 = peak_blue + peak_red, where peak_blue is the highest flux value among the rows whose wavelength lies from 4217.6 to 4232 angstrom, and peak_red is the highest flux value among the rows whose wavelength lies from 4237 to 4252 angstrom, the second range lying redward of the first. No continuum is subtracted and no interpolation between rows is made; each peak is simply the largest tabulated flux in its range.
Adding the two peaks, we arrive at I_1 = 55.6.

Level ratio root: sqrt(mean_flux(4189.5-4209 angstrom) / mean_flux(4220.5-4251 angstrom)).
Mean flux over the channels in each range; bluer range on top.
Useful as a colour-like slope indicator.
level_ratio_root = 1.10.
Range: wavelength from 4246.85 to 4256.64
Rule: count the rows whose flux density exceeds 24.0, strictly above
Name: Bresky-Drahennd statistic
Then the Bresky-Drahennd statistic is 1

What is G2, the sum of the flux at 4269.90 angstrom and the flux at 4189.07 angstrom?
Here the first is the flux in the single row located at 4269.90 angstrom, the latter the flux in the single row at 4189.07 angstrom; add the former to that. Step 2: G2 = 47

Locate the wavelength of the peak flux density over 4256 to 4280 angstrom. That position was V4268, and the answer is 4264.00 angstrom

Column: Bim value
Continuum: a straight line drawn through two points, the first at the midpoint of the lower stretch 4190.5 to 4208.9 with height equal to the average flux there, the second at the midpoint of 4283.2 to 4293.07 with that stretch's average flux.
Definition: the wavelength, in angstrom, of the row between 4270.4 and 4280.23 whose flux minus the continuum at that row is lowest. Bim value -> 4271.86 angstrom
